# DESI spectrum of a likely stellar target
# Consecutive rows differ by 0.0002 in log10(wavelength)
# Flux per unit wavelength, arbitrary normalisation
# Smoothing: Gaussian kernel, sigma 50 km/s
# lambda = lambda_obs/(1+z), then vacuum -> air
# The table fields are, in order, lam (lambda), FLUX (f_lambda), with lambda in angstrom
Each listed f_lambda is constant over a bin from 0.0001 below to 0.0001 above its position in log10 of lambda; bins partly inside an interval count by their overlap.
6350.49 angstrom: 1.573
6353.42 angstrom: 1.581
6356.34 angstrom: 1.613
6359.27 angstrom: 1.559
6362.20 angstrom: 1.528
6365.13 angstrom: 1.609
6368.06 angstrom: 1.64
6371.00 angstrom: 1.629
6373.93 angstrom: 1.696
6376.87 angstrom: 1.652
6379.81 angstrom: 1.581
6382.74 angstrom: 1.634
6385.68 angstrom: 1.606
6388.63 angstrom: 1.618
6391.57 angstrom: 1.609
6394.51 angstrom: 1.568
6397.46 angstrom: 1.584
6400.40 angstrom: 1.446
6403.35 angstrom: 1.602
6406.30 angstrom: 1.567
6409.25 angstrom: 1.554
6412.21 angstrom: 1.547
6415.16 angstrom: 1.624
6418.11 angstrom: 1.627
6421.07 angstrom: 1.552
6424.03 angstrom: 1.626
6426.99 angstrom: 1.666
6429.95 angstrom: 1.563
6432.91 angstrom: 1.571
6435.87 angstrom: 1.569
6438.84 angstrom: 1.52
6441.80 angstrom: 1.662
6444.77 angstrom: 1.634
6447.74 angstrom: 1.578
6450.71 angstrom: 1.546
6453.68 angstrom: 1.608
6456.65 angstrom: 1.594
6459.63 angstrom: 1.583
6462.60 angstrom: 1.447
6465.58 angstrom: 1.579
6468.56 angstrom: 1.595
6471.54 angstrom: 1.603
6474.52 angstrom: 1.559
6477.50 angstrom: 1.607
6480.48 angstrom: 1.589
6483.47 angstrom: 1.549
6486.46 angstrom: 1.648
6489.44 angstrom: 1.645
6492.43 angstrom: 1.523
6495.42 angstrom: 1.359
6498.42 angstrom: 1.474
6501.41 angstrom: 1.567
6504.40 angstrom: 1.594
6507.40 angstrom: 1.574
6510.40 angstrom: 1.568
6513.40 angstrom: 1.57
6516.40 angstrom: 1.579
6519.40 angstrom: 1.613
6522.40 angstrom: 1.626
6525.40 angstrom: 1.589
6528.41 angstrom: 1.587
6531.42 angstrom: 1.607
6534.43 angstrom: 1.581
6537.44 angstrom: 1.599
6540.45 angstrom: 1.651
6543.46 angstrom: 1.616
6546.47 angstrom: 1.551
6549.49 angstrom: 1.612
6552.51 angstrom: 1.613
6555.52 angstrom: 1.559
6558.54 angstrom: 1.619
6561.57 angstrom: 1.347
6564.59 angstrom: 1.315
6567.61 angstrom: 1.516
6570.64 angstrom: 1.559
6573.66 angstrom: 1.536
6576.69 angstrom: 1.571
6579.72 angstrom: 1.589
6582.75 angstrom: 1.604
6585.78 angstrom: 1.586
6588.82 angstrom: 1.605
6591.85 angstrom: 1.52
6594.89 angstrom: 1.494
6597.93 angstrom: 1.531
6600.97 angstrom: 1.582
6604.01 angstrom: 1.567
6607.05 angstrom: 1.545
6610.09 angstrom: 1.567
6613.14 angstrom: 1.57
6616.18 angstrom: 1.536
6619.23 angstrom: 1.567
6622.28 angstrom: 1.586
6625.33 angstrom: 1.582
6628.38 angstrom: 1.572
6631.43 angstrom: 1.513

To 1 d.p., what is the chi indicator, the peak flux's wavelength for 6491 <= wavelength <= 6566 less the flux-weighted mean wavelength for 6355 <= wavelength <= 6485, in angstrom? 121.0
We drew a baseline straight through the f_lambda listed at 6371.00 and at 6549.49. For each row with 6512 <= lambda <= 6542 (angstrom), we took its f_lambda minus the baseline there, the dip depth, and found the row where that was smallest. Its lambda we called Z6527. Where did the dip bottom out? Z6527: 6513.40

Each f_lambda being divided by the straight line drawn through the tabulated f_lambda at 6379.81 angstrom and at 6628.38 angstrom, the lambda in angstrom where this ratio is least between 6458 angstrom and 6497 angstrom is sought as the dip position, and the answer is 6495.42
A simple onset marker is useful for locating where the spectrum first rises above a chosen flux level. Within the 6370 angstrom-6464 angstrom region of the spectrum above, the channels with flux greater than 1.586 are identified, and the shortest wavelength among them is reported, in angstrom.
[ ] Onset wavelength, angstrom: 6371.00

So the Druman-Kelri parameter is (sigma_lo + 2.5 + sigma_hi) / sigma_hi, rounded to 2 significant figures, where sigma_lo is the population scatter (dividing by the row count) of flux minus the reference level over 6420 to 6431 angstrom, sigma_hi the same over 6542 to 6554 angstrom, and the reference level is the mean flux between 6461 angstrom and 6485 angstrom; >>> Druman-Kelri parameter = 95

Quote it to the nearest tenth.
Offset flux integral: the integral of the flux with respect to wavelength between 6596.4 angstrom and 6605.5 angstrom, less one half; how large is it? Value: 13.7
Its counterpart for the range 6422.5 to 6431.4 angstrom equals 13.9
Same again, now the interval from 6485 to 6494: 13.9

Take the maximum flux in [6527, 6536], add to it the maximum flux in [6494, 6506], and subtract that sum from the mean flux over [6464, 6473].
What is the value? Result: -1.61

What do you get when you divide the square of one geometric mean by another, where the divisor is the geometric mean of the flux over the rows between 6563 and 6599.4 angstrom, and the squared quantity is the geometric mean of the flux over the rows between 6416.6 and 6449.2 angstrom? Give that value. 1.66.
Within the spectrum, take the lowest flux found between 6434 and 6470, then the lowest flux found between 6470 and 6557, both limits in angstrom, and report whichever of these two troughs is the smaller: 1.36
